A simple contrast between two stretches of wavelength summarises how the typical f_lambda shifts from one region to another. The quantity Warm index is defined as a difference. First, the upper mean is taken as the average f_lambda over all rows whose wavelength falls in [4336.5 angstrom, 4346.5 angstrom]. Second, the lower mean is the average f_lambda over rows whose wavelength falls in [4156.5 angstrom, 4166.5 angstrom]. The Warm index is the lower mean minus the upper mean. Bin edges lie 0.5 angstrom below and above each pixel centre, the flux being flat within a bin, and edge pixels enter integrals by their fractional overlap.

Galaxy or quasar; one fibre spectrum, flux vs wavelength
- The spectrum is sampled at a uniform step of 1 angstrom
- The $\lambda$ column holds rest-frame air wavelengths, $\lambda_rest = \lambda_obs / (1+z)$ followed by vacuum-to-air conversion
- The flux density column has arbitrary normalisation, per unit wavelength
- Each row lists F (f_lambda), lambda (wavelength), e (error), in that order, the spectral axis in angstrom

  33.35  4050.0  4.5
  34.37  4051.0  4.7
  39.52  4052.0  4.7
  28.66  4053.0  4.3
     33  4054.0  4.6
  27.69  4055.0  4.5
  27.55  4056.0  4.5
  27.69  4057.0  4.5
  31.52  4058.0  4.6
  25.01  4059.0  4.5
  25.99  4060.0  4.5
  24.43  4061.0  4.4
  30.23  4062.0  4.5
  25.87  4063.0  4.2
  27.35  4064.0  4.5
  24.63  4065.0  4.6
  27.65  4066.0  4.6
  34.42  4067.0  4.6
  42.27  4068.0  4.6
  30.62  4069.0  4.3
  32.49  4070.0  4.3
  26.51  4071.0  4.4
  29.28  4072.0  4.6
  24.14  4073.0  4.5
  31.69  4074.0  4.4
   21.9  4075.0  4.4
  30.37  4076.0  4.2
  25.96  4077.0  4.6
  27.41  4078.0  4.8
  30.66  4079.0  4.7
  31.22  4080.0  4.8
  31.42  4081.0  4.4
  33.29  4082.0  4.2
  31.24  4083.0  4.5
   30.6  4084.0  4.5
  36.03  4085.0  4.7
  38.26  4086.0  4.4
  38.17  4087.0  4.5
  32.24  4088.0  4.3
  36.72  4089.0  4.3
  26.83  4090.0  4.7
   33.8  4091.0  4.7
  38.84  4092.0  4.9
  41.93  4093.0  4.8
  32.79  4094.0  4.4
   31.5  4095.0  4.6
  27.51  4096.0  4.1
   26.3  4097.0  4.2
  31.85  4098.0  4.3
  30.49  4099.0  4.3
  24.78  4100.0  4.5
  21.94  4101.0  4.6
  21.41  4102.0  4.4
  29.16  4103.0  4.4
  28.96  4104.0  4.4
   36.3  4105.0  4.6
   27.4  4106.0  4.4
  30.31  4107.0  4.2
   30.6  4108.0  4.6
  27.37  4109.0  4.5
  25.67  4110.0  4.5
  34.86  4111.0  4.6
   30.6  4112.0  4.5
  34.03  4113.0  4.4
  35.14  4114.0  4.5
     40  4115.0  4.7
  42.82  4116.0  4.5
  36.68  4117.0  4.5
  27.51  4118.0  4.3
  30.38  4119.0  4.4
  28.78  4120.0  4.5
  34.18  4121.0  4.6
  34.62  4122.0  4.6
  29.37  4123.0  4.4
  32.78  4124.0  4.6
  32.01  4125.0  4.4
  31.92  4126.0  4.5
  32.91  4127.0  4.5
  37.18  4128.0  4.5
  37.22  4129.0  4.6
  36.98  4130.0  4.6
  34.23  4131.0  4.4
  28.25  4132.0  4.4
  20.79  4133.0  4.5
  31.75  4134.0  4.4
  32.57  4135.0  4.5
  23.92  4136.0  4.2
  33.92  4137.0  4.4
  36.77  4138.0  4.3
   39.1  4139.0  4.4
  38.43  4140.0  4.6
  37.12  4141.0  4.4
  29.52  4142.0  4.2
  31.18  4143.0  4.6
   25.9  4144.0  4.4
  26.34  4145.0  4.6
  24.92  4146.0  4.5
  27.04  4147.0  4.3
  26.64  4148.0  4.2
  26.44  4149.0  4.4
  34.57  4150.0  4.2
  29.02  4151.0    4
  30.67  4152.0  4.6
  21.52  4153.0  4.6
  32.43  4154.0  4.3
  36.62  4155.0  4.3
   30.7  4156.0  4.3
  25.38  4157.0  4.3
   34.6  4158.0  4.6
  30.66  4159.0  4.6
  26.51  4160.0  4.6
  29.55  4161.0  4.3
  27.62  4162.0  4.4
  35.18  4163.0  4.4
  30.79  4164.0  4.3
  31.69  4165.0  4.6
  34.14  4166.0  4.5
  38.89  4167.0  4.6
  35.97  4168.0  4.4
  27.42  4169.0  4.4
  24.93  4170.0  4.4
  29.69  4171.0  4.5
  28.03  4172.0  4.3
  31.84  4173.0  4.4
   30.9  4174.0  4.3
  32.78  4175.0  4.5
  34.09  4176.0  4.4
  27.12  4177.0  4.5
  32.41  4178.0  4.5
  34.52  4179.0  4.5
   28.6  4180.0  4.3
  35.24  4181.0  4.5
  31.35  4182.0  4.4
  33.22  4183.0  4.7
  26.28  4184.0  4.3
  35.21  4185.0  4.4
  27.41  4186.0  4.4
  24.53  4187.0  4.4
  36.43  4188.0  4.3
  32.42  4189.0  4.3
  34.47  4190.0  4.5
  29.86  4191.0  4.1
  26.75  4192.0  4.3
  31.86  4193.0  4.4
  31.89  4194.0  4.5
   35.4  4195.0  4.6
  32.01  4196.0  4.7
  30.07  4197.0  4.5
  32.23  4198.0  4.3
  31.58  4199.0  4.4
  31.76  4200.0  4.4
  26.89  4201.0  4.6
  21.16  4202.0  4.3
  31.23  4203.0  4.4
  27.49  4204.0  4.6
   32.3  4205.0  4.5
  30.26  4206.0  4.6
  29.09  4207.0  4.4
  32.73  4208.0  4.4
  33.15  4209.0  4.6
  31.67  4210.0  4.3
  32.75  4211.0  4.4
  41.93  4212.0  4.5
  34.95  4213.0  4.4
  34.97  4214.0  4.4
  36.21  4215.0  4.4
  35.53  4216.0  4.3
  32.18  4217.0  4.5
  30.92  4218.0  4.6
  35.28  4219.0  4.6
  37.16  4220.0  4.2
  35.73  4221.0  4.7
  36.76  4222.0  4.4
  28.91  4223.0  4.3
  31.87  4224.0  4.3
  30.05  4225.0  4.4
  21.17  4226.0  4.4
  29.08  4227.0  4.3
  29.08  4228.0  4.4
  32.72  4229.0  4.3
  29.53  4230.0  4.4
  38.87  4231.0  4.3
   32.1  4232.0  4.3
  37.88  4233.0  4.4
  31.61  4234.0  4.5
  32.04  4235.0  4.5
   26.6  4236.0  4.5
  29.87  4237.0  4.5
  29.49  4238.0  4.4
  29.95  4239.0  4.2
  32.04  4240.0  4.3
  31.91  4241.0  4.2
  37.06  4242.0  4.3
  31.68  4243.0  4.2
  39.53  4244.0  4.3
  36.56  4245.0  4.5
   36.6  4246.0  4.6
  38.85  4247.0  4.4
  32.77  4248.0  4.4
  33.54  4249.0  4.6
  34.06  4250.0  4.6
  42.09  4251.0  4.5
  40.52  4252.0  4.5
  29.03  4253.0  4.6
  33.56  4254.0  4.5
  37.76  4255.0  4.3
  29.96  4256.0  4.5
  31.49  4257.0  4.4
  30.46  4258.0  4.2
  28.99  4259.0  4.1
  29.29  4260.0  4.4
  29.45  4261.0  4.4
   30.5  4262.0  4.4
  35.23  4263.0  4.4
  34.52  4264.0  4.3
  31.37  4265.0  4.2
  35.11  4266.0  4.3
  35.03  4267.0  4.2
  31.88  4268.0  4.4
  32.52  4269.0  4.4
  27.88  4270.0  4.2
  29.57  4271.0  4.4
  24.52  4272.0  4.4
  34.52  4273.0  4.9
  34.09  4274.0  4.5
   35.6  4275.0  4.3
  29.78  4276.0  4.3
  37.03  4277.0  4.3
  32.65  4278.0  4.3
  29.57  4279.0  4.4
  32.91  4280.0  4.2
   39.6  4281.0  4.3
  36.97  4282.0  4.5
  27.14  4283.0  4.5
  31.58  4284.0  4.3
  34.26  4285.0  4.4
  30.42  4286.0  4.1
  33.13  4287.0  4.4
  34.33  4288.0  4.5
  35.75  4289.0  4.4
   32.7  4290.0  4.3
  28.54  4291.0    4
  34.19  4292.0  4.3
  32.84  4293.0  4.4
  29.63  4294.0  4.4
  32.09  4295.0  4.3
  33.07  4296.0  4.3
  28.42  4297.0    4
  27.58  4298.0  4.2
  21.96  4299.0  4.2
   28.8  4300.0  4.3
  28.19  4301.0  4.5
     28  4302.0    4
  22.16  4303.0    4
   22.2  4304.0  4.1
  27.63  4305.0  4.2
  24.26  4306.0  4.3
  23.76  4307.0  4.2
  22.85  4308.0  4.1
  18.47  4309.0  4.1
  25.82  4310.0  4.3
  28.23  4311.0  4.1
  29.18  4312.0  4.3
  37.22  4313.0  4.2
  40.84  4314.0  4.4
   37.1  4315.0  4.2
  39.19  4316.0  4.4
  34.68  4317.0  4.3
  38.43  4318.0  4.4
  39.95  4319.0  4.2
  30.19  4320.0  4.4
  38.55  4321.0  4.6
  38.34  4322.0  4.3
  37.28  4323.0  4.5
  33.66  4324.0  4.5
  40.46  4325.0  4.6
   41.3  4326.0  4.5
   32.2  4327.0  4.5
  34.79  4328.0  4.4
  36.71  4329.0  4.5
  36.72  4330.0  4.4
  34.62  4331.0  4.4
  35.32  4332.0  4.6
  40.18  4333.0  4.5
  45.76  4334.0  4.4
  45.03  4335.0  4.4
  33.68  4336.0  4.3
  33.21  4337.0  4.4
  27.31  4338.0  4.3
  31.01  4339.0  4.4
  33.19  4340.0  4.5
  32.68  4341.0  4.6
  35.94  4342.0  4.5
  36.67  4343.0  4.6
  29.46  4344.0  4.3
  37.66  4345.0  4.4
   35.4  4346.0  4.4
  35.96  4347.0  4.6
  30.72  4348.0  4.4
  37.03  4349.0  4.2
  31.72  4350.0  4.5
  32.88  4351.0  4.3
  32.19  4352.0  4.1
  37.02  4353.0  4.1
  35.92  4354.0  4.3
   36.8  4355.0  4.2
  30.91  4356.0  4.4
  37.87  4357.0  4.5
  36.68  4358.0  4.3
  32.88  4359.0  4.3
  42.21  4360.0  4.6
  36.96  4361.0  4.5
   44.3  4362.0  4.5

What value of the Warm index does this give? -2.64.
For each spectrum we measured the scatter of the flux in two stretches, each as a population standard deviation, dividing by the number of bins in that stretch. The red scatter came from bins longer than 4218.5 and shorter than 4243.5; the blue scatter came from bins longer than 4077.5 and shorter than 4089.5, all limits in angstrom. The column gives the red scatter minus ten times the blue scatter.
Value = -29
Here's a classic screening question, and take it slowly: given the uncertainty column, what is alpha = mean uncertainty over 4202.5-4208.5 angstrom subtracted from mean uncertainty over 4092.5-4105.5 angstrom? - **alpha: -0.053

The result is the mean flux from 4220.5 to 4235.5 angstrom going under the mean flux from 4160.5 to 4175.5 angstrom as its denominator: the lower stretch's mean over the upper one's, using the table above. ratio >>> 0.98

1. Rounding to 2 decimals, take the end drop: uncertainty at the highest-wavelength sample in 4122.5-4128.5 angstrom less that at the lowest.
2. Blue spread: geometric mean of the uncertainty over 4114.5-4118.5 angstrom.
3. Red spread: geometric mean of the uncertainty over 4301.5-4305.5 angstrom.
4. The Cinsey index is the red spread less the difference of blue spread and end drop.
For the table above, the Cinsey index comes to -0.32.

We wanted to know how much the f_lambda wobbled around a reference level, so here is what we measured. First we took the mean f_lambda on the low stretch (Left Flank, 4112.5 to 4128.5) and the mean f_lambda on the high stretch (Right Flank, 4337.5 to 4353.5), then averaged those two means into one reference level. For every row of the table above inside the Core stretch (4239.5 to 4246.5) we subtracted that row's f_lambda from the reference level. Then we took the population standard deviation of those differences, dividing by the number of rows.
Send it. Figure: 2.9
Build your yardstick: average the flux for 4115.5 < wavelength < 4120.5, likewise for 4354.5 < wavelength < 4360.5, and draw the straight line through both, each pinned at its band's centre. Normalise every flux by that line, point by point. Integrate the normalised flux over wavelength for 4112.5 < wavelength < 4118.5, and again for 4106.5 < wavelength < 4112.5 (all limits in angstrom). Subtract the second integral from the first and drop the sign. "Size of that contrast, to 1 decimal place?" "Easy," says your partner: 1.1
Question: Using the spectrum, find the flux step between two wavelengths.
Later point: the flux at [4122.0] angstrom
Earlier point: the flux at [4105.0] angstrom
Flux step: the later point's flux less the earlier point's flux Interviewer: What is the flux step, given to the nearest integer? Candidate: -2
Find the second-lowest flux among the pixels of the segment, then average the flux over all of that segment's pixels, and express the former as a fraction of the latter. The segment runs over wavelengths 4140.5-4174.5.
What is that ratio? 0.827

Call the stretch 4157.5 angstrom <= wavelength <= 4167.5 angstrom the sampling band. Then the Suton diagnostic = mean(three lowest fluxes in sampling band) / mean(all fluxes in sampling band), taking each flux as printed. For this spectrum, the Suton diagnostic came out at 0.87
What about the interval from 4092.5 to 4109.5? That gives 0.77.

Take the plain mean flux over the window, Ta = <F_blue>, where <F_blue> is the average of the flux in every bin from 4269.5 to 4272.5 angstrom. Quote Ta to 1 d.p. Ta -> 27.3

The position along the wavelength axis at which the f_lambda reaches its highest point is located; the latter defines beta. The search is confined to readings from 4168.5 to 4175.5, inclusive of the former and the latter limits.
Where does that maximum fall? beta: 4175.0 angstrom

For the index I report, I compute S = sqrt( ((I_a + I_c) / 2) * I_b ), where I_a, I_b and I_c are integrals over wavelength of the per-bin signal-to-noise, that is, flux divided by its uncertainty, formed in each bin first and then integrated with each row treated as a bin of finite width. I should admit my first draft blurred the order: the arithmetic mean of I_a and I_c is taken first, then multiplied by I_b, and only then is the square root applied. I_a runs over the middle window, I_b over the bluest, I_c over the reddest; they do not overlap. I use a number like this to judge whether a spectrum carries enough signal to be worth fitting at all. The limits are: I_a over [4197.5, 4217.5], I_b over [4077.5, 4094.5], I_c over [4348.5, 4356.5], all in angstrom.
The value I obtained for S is 114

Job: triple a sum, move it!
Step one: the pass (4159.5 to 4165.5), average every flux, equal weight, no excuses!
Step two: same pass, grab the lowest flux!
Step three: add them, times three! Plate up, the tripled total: 170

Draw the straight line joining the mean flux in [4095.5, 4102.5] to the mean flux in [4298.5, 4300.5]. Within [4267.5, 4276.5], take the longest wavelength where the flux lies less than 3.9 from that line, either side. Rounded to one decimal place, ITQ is 4272.0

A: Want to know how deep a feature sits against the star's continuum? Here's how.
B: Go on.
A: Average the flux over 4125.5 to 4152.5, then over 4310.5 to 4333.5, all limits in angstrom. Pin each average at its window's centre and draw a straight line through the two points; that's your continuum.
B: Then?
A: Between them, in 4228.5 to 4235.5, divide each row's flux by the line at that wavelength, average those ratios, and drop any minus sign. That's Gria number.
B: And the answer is 0.99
